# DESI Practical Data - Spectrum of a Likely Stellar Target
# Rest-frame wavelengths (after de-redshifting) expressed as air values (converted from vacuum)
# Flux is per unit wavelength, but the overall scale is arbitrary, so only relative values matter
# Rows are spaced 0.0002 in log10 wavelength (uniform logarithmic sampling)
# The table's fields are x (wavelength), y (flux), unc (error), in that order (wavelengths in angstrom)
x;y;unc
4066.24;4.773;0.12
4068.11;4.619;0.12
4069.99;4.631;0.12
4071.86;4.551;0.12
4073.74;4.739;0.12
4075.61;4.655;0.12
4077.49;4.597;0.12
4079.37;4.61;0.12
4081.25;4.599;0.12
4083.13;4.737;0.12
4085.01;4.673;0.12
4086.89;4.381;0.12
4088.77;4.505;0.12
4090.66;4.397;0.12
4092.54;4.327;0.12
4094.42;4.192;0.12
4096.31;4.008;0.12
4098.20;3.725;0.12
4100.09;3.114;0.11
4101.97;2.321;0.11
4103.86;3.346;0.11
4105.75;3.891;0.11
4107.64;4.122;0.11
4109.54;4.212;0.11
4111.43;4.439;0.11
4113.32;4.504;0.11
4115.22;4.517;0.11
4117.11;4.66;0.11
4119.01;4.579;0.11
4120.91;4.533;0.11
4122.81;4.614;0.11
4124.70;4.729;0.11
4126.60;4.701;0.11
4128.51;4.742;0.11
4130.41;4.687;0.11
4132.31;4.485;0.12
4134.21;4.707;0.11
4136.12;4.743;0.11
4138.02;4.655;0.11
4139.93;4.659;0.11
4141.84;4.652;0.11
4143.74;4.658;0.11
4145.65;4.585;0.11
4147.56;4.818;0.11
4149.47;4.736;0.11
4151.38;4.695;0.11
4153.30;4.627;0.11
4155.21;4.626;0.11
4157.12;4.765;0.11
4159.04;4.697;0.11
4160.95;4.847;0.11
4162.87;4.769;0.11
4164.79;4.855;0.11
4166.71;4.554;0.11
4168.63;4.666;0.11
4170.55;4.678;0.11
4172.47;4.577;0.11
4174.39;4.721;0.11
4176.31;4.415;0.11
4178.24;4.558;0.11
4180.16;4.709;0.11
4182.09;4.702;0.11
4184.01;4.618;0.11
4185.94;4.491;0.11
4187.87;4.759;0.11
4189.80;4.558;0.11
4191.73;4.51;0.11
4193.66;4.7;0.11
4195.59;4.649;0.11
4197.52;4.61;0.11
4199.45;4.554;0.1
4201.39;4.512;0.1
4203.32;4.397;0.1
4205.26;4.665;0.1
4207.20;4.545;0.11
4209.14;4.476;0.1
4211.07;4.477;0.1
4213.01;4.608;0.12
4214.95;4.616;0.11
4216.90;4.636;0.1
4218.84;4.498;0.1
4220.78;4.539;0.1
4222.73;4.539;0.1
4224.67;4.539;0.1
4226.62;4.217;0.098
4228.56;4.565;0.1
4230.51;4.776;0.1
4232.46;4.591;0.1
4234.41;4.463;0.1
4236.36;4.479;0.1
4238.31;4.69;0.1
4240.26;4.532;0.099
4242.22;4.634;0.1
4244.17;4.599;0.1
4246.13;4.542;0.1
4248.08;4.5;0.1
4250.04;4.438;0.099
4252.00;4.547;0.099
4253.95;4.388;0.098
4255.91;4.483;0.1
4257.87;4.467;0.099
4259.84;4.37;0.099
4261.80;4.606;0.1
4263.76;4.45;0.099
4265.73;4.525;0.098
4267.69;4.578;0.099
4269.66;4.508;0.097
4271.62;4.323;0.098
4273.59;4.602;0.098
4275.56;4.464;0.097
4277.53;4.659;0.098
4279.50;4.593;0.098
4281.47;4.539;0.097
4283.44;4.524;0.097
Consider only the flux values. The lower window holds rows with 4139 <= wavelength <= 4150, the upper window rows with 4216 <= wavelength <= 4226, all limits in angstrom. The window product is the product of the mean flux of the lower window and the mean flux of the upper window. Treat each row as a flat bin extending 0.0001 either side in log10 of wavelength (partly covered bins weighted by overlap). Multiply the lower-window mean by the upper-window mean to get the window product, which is 21.3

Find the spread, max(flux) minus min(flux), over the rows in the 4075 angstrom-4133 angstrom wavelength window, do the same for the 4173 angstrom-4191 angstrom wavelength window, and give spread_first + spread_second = 2.8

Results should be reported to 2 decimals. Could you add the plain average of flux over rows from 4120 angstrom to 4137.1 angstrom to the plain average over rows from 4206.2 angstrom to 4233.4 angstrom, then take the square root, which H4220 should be 3.03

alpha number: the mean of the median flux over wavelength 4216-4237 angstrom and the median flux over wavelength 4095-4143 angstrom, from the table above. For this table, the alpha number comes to 4.54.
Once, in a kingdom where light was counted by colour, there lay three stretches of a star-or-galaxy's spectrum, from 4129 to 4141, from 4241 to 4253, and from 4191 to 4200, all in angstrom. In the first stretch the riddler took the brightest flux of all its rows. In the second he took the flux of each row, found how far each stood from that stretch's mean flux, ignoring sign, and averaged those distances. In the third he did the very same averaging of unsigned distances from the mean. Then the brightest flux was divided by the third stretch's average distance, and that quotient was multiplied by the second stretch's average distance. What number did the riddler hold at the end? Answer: 4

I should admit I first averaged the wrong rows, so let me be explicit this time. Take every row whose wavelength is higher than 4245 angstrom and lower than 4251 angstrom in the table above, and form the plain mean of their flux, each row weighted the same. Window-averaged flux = 4.49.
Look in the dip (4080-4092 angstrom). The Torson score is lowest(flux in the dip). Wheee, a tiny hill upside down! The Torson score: 4.381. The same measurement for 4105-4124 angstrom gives 3.891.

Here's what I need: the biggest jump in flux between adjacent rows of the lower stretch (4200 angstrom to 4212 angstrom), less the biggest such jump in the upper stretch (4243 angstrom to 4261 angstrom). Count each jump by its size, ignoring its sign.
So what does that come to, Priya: 0.11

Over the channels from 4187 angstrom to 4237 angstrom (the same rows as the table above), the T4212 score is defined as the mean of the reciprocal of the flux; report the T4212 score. 0.220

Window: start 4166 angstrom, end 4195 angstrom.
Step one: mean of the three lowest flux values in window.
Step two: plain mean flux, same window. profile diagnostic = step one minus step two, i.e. -0.14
